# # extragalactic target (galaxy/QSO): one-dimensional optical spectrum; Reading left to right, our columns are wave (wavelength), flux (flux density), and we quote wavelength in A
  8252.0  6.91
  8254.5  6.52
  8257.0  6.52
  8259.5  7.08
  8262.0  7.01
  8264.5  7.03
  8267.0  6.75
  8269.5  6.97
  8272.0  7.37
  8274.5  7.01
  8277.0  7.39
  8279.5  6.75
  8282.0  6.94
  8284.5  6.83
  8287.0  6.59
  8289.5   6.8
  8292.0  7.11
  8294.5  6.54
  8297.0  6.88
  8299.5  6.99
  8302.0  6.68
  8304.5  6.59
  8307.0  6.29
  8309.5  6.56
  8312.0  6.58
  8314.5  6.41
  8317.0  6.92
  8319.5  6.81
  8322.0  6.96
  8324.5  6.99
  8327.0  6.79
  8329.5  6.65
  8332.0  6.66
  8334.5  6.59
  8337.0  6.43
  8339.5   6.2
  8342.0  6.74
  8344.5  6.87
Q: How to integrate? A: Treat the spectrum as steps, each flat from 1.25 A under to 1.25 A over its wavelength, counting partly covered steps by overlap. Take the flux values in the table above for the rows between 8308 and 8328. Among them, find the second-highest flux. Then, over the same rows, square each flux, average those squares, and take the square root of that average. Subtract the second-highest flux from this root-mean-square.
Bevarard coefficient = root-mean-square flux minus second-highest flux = -0.20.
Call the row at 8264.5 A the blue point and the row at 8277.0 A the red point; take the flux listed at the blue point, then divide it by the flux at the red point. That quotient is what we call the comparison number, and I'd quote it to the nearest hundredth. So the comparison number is 0.95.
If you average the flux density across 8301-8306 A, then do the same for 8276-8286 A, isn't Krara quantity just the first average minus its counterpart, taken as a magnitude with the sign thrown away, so 0.34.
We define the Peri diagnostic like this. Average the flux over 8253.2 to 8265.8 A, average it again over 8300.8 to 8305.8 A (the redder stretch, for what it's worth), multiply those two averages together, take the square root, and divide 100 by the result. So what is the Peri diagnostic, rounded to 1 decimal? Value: 14.9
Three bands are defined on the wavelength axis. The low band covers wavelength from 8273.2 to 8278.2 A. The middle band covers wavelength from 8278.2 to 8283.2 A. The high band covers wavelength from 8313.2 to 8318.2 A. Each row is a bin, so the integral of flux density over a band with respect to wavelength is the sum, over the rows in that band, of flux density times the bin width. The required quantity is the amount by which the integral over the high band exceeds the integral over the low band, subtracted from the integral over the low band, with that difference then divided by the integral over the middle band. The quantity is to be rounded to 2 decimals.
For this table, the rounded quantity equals 1.13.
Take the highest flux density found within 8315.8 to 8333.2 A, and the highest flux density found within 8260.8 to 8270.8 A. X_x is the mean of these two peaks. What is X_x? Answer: 7.01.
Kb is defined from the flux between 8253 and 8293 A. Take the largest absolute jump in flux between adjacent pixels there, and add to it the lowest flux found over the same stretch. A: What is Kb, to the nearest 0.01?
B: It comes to 7.16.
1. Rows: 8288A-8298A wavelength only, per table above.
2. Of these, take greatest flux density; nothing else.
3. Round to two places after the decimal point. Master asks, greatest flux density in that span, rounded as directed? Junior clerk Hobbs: 7.11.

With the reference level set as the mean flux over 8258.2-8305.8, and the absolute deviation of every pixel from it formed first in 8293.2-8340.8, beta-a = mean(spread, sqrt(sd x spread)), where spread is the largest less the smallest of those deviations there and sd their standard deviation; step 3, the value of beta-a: 0.54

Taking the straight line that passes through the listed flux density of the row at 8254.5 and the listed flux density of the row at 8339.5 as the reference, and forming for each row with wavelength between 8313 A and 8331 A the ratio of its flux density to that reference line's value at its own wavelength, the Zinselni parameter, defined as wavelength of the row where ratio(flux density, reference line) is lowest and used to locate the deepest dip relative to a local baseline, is 8314.5 A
